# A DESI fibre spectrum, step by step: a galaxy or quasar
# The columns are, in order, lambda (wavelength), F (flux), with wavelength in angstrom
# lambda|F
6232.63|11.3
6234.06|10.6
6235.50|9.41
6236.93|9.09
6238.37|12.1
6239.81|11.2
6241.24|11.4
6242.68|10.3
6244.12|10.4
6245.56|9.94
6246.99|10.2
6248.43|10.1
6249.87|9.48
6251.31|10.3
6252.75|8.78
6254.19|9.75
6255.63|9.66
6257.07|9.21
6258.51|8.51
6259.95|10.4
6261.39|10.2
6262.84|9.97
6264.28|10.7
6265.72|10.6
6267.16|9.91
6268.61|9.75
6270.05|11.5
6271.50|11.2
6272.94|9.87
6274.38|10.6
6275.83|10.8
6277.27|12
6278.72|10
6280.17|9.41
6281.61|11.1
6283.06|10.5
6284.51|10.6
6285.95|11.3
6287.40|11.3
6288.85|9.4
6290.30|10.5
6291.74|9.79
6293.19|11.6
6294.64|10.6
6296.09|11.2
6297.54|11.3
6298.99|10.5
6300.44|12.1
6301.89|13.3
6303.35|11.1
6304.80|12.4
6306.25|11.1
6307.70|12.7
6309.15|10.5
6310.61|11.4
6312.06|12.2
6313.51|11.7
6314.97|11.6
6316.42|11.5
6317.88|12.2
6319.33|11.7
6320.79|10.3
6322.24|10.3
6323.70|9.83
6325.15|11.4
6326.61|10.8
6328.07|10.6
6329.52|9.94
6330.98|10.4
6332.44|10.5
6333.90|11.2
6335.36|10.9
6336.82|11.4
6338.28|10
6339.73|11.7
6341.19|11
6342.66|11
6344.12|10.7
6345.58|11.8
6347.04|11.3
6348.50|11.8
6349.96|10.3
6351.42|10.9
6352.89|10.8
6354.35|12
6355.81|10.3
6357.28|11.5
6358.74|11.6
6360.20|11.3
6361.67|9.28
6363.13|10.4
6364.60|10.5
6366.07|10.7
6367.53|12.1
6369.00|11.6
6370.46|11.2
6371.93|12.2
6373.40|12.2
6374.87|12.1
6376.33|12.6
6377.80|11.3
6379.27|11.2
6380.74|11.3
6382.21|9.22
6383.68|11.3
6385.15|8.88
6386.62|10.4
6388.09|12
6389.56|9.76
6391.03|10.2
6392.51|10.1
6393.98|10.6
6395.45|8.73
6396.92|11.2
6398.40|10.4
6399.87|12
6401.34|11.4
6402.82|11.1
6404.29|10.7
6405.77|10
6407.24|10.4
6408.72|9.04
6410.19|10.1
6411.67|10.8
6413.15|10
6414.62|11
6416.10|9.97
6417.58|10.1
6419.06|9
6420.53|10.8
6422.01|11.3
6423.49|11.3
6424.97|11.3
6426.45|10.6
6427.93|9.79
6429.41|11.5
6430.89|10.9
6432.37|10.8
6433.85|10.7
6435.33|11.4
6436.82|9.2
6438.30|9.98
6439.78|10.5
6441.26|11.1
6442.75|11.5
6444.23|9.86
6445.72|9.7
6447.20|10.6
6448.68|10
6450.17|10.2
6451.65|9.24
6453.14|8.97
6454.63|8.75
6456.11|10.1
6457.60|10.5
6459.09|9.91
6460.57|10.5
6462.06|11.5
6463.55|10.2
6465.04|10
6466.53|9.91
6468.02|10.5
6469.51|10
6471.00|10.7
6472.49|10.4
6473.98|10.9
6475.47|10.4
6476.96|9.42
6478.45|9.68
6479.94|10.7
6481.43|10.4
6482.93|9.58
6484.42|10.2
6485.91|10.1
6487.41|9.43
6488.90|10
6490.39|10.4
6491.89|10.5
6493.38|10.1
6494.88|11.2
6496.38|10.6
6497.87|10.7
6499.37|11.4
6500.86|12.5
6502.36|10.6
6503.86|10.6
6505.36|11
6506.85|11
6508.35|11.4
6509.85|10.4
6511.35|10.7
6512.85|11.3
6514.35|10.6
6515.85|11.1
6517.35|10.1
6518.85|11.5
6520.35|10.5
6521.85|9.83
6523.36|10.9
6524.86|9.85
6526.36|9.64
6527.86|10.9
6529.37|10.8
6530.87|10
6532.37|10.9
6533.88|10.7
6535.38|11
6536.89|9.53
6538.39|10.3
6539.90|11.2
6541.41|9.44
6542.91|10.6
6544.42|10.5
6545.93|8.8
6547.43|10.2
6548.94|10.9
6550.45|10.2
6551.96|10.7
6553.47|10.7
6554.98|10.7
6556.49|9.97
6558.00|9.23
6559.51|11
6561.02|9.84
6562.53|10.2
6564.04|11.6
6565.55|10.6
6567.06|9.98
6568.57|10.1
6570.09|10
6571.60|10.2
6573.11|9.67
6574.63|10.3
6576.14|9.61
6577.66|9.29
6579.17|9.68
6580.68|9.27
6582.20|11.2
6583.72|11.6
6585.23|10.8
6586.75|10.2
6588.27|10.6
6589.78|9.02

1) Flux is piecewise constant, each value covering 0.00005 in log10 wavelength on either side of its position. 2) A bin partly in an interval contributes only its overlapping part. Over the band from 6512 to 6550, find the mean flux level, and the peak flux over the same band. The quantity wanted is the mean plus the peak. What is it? 21.9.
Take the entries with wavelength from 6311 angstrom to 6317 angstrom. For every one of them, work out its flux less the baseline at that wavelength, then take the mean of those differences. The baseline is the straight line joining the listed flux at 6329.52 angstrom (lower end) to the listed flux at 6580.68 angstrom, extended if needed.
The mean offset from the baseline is 1.8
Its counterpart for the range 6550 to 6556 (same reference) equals 1.2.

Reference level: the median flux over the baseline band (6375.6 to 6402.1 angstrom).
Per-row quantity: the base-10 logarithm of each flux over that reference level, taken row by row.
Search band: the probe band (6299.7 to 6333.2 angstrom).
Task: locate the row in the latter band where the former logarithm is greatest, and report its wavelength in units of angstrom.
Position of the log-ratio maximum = 6301.89 angstrom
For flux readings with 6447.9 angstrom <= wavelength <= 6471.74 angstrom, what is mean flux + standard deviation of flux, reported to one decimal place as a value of 10.7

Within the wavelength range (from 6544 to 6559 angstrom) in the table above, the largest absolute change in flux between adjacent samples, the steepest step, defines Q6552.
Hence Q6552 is 1.70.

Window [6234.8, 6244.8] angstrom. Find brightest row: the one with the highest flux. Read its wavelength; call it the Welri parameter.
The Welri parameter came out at 6238.37 angstrom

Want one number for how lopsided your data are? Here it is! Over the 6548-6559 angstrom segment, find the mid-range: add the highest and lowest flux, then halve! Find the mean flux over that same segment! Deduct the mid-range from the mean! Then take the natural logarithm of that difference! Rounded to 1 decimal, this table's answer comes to -1.3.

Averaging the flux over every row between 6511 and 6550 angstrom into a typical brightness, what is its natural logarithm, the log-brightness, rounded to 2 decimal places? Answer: 2.35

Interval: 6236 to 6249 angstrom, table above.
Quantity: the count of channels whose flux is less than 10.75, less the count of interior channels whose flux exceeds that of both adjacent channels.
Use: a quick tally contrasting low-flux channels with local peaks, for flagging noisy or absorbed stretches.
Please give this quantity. 2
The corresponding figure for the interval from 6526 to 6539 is 2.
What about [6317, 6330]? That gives 4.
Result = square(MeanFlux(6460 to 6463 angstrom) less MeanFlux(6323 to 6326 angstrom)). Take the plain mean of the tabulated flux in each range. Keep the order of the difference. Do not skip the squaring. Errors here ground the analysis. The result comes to 0.1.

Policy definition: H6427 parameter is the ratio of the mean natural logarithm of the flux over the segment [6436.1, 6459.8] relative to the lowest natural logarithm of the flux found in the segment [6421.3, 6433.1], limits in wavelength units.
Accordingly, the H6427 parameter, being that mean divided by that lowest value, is 1.01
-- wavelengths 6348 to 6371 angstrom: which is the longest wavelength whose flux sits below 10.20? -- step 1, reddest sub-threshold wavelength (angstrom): 6361.67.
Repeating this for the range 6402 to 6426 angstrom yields 6419.06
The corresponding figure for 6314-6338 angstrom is 6329.52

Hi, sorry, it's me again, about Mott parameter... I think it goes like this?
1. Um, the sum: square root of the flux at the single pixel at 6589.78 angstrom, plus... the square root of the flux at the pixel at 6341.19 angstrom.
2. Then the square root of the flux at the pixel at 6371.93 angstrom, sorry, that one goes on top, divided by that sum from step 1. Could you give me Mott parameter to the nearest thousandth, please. 0.553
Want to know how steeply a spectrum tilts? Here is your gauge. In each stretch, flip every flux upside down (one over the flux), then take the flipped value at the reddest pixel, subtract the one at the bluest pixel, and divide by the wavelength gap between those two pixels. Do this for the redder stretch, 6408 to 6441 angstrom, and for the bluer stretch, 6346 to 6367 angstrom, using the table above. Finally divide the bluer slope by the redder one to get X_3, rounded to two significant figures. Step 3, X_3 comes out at -0.53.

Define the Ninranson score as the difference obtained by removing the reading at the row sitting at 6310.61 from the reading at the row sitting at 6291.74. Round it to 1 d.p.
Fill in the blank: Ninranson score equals -1.6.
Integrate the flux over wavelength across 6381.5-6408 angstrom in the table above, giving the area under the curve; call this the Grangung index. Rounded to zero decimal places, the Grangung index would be 277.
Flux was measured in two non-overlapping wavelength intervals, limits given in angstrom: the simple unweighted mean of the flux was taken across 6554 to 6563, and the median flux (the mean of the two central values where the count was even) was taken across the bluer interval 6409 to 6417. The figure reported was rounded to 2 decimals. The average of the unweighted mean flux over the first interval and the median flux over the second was 10.13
